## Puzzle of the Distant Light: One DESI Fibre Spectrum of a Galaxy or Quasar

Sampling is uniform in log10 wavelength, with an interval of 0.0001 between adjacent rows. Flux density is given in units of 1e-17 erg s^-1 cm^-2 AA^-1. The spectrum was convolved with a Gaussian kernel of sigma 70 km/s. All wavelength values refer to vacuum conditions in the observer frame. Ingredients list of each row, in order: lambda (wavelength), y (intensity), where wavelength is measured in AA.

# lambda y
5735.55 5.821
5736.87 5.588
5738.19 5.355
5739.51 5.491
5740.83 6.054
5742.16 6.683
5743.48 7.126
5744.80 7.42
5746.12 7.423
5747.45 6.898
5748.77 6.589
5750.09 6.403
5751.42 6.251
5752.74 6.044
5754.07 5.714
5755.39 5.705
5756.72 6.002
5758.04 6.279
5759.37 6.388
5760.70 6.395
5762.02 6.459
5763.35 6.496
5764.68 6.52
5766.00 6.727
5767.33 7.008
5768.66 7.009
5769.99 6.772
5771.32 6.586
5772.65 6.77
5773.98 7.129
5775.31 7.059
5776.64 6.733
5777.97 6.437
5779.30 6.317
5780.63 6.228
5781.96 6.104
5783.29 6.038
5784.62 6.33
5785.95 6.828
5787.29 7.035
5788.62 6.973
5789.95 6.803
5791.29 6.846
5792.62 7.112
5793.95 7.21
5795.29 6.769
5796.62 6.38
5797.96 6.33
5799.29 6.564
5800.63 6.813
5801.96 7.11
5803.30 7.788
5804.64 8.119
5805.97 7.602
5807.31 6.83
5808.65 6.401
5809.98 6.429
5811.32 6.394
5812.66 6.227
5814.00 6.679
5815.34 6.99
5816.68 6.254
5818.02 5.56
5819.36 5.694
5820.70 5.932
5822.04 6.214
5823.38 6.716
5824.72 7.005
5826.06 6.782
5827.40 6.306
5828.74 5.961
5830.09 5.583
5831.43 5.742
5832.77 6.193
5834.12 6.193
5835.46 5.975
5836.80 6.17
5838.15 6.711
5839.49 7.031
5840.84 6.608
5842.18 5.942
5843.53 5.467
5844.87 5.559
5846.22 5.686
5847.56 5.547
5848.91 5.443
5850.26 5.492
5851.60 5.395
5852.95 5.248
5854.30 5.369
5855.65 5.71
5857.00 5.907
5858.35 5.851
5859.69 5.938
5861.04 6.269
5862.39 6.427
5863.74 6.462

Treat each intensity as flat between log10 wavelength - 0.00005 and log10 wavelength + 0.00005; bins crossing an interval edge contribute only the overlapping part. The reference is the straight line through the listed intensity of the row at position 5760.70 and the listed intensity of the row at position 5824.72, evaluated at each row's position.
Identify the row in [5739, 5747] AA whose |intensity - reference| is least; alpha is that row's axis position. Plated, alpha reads 5740.83 AA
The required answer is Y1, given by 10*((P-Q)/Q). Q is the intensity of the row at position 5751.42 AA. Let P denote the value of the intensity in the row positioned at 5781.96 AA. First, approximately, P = 6.104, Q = 6.251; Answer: -0.2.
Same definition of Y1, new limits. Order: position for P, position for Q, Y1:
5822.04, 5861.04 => -0.1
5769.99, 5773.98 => -0.5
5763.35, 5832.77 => 0.5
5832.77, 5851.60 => 1.5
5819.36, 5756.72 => -0.5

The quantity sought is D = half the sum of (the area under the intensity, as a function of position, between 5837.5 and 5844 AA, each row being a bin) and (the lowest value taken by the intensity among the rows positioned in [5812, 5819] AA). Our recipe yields 23.5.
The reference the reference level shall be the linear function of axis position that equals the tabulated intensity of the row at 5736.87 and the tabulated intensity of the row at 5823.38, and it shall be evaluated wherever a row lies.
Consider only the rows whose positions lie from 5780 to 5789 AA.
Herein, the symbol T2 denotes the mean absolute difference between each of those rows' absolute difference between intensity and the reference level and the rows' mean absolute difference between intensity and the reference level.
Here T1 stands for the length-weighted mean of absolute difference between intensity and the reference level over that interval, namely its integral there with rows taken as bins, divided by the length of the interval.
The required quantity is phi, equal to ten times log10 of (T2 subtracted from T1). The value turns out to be -12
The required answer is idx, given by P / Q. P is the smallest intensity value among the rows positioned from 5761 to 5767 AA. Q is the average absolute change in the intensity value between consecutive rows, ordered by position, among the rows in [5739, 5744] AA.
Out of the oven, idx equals 12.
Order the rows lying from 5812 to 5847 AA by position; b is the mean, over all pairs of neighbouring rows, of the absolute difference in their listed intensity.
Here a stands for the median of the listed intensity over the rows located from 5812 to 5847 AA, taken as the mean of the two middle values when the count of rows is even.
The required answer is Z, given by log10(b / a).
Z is -1.25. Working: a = 6.2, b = 0.35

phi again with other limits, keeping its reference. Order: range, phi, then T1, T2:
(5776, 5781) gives -9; 0.3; 0.17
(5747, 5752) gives -3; 0.8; 0.23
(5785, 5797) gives -4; 0.6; 0.19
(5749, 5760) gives -8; 0.4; 0.18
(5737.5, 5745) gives -7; 0.8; 0.57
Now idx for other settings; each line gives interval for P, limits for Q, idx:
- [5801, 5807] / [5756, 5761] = 54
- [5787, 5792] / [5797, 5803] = 26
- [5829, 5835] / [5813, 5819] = 10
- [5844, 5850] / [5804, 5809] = 10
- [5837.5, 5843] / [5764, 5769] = 36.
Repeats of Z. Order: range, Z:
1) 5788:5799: -1.52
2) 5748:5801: -1.55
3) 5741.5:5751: -1.37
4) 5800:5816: -1.27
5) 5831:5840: -1.33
